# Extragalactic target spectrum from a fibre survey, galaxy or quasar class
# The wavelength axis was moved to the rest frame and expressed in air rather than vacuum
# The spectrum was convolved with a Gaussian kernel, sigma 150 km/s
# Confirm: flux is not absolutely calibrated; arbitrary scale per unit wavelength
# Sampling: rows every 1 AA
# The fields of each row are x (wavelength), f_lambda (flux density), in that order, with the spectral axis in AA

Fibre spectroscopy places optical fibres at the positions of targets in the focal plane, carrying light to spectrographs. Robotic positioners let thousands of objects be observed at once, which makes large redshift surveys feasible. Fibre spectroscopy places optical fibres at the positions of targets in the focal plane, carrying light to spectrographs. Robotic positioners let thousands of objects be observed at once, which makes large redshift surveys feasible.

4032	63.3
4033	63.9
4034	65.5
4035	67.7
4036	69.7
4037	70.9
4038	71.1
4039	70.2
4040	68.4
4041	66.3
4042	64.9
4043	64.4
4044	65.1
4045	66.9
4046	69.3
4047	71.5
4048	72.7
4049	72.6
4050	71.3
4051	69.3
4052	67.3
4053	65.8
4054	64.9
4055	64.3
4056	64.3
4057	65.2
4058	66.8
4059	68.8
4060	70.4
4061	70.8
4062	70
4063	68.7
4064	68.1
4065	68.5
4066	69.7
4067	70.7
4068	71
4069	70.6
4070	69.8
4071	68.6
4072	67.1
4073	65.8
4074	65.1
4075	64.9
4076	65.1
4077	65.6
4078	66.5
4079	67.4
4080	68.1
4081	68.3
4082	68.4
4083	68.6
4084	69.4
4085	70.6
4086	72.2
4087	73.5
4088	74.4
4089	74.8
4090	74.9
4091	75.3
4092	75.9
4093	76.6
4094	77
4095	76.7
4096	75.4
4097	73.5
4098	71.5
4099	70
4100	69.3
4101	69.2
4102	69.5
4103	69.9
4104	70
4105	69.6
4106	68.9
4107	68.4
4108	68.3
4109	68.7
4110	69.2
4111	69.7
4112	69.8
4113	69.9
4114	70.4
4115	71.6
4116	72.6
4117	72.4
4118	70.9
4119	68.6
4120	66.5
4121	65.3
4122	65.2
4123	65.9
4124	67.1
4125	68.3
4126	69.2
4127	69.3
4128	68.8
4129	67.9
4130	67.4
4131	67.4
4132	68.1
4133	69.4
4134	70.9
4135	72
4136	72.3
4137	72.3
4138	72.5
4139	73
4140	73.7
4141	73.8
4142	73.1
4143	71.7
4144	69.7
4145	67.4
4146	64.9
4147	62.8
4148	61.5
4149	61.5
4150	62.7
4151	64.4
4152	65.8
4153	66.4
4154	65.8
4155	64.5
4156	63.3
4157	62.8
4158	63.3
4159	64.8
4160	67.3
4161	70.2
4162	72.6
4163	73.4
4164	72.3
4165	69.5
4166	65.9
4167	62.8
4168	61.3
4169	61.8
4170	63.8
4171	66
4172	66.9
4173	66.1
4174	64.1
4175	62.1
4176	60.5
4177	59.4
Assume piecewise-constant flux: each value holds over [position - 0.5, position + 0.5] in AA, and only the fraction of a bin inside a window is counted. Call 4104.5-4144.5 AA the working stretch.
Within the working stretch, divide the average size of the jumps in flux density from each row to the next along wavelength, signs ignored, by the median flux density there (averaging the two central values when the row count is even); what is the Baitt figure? 0.011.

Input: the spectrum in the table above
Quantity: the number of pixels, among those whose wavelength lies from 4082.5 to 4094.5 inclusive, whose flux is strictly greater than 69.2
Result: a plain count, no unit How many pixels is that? 11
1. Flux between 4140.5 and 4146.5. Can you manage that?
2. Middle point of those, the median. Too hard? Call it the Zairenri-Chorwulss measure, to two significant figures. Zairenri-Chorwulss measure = 71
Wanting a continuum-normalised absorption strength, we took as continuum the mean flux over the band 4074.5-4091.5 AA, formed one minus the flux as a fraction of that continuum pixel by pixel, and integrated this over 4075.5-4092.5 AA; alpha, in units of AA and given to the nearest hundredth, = -0.16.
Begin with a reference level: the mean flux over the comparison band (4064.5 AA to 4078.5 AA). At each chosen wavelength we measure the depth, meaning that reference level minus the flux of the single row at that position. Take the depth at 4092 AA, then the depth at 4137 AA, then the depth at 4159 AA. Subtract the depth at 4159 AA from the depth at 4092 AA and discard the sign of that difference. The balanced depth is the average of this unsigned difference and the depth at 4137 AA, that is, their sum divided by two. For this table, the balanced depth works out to 3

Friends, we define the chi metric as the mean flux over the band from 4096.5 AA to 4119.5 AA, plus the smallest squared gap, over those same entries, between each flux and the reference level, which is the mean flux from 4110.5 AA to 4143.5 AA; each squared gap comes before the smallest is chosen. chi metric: 70.1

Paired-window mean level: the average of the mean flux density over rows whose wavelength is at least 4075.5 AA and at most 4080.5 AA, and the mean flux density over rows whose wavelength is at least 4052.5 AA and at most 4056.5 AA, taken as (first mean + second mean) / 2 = 65.7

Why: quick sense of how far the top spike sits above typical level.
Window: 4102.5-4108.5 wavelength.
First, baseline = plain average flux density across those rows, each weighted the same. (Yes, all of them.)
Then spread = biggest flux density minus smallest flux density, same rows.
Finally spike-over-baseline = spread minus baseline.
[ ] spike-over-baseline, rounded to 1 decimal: -67.5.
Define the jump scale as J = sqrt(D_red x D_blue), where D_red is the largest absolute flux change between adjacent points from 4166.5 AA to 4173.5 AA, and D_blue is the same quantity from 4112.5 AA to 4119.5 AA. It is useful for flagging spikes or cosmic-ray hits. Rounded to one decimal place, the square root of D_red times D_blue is 2.2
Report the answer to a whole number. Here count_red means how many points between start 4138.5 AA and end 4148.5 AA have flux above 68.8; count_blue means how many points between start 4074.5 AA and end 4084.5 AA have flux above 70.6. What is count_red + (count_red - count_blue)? 12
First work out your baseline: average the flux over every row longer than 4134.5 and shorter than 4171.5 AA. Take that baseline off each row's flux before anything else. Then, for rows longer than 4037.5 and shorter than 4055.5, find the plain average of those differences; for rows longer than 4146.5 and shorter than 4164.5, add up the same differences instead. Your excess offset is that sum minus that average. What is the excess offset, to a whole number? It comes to -28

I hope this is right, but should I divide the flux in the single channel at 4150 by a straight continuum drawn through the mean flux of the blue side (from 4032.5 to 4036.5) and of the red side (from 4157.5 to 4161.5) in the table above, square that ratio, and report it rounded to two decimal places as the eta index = 0.89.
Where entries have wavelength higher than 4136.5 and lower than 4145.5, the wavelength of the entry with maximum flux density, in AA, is 4141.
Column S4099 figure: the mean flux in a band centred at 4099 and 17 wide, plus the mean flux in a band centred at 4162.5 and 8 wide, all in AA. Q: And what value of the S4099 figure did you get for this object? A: 142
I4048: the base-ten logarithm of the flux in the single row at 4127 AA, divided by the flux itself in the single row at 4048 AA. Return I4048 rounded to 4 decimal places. 0.0253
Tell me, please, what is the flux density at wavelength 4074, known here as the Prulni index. 65.1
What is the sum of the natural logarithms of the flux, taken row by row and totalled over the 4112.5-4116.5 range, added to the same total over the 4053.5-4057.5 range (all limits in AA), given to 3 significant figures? 33.7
